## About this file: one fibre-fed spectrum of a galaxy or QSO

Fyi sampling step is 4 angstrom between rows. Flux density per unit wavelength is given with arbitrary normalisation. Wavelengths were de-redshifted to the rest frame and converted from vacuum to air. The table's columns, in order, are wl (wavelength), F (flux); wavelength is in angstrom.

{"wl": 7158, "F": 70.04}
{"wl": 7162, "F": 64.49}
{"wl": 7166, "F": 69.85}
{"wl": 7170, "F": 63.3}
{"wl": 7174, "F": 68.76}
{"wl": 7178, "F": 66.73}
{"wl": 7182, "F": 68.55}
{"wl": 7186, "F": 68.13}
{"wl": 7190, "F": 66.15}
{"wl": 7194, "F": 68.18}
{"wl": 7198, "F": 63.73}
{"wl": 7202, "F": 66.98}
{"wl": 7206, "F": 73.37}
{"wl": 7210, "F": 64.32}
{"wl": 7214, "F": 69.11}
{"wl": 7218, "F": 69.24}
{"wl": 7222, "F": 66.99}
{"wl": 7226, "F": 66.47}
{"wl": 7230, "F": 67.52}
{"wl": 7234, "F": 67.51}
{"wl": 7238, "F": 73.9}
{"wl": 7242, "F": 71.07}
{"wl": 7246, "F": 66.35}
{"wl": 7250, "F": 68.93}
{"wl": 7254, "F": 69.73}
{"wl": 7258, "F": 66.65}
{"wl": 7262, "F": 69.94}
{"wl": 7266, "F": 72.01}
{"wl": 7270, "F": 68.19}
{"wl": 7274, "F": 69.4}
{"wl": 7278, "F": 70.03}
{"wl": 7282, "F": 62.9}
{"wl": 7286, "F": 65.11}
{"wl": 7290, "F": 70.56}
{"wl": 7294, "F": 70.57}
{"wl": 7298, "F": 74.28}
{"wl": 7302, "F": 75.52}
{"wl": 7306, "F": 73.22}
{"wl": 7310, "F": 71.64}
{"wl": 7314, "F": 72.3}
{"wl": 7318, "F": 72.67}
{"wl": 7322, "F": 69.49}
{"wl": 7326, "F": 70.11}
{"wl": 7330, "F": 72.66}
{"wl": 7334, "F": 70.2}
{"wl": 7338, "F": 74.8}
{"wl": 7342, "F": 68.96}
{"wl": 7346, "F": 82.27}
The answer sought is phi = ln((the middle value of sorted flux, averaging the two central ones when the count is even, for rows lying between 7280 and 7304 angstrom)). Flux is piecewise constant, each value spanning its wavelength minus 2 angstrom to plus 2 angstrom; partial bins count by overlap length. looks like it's 4.26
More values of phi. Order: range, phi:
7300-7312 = 4.29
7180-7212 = 4.21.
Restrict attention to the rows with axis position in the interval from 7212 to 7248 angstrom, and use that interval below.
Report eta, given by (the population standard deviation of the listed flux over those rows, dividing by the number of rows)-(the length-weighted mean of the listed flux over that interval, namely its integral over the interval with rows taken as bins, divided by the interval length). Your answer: -66.3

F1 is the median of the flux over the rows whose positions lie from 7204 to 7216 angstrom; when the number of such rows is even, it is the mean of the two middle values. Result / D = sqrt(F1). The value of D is 8.31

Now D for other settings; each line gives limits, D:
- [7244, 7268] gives 8.33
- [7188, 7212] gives 8.16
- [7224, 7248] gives 8.22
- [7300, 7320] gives 8.52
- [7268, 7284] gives 8.29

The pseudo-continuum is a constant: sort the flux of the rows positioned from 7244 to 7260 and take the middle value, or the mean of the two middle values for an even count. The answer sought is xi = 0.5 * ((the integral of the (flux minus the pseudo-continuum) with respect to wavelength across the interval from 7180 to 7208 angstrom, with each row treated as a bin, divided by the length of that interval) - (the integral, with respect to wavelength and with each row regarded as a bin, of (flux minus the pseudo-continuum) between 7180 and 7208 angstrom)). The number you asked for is -1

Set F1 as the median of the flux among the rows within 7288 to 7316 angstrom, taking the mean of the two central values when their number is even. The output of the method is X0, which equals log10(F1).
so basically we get 1.86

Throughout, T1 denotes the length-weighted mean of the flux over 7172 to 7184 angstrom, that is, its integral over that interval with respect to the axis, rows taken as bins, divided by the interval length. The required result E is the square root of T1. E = 8.25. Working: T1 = 68.0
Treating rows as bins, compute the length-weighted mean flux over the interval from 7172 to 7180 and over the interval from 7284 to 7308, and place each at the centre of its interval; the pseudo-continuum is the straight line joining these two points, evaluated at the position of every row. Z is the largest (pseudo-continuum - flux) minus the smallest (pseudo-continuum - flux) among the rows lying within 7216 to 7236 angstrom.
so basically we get 3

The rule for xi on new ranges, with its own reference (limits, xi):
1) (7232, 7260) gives -19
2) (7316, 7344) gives -47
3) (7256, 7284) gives -9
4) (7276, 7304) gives -28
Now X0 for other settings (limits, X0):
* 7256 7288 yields 1.84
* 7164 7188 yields 1.83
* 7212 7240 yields 1.83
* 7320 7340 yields 1.85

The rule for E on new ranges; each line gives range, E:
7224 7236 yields 8.20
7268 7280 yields 8.32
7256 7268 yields 8.34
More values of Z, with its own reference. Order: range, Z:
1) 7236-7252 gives 8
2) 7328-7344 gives 6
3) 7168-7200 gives 6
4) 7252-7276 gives 5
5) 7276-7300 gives 11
